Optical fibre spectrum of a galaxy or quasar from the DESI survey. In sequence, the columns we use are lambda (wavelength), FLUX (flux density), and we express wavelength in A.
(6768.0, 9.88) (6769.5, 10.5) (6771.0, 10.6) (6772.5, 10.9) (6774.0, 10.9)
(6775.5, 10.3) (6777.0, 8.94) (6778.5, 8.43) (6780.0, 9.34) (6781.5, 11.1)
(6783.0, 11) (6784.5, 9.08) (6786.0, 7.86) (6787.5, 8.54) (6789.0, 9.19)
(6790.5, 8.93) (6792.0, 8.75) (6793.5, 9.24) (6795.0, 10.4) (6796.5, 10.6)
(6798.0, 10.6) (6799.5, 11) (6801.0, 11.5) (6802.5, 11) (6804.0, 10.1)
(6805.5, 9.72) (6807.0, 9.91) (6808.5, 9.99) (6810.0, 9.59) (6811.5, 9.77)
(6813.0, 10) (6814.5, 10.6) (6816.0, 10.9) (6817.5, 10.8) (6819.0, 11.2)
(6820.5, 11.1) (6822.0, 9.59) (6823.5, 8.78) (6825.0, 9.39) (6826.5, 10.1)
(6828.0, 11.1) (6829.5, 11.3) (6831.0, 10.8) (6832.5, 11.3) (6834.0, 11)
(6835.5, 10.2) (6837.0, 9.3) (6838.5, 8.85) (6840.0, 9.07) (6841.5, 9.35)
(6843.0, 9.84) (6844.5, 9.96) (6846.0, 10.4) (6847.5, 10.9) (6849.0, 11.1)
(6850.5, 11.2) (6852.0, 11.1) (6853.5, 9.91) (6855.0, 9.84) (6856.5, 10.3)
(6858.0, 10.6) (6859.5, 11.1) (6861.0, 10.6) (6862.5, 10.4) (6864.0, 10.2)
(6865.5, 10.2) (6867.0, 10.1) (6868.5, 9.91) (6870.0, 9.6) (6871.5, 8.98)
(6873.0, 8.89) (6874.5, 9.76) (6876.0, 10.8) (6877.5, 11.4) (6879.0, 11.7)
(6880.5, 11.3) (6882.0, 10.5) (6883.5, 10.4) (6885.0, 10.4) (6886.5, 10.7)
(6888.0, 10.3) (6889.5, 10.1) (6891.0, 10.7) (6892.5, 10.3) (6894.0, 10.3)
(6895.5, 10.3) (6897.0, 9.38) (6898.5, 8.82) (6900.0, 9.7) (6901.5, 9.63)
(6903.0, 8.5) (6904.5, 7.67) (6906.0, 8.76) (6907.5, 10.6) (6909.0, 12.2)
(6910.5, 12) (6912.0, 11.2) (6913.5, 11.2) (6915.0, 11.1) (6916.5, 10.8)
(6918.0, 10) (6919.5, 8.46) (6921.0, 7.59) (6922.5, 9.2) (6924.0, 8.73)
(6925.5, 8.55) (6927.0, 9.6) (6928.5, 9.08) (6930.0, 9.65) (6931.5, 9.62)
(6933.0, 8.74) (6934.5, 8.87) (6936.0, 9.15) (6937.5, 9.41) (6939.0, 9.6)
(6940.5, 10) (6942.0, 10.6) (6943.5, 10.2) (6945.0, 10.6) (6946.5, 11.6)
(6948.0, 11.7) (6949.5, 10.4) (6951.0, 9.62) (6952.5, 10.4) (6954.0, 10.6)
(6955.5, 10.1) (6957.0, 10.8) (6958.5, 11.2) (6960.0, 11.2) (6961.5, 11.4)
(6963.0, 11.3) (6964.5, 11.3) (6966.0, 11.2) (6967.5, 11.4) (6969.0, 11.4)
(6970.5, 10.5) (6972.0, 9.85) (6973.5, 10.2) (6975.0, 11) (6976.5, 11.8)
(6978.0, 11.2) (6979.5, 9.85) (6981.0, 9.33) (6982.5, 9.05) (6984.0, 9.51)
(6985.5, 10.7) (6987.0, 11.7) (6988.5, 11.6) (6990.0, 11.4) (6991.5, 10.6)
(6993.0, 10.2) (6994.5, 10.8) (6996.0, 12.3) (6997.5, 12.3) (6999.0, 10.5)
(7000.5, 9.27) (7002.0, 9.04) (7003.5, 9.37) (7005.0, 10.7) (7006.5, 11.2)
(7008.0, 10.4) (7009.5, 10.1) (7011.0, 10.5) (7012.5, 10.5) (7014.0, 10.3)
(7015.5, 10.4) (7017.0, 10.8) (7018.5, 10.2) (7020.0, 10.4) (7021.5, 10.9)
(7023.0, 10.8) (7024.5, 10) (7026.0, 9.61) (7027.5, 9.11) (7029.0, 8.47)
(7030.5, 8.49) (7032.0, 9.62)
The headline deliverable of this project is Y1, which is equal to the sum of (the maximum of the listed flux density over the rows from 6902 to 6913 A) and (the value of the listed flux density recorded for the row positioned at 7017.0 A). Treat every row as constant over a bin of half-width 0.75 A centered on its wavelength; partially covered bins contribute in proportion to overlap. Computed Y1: 23.0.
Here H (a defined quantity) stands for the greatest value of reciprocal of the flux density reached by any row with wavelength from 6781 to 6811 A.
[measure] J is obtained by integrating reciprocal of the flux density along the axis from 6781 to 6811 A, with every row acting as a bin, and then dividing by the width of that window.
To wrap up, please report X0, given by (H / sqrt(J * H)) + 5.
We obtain 6.12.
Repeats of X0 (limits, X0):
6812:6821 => 6.04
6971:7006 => 6.07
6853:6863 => 6.03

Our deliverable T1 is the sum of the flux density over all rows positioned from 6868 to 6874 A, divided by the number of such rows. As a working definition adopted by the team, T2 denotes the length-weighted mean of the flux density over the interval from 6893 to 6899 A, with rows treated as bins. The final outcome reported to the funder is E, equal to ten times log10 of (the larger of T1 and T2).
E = 9.9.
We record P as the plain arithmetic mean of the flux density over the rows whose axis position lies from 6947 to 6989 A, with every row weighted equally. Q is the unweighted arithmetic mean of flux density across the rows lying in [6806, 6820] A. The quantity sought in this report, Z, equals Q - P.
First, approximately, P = 10.7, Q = 10.3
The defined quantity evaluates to -0.4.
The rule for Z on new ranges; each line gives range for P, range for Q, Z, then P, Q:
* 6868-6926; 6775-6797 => -0.6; 10.0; 9.4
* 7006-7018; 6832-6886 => -0.2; 10.5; 10.3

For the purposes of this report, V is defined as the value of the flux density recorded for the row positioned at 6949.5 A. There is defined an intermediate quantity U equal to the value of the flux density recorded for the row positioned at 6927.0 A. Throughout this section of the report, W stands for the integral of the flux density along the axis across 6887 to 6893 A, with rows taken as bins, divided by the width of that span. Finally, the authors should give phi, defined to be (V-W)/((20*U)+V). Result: 0.000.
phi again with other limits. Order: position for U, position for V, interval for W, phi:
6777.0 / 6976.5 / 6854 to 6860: 0.007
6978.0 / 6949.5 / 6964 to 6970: -0.004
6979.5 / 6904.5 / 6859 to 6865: -0.014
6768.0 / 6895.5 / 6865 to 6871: 0.002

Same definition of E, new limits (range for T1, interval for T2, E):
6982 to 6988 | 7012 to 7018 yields 10.2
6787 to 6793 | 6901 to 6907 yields 9.5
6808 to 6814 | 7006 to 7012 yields 10.2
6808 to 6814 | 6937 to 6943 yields 10.0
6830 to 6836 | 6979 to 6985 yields 10.3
